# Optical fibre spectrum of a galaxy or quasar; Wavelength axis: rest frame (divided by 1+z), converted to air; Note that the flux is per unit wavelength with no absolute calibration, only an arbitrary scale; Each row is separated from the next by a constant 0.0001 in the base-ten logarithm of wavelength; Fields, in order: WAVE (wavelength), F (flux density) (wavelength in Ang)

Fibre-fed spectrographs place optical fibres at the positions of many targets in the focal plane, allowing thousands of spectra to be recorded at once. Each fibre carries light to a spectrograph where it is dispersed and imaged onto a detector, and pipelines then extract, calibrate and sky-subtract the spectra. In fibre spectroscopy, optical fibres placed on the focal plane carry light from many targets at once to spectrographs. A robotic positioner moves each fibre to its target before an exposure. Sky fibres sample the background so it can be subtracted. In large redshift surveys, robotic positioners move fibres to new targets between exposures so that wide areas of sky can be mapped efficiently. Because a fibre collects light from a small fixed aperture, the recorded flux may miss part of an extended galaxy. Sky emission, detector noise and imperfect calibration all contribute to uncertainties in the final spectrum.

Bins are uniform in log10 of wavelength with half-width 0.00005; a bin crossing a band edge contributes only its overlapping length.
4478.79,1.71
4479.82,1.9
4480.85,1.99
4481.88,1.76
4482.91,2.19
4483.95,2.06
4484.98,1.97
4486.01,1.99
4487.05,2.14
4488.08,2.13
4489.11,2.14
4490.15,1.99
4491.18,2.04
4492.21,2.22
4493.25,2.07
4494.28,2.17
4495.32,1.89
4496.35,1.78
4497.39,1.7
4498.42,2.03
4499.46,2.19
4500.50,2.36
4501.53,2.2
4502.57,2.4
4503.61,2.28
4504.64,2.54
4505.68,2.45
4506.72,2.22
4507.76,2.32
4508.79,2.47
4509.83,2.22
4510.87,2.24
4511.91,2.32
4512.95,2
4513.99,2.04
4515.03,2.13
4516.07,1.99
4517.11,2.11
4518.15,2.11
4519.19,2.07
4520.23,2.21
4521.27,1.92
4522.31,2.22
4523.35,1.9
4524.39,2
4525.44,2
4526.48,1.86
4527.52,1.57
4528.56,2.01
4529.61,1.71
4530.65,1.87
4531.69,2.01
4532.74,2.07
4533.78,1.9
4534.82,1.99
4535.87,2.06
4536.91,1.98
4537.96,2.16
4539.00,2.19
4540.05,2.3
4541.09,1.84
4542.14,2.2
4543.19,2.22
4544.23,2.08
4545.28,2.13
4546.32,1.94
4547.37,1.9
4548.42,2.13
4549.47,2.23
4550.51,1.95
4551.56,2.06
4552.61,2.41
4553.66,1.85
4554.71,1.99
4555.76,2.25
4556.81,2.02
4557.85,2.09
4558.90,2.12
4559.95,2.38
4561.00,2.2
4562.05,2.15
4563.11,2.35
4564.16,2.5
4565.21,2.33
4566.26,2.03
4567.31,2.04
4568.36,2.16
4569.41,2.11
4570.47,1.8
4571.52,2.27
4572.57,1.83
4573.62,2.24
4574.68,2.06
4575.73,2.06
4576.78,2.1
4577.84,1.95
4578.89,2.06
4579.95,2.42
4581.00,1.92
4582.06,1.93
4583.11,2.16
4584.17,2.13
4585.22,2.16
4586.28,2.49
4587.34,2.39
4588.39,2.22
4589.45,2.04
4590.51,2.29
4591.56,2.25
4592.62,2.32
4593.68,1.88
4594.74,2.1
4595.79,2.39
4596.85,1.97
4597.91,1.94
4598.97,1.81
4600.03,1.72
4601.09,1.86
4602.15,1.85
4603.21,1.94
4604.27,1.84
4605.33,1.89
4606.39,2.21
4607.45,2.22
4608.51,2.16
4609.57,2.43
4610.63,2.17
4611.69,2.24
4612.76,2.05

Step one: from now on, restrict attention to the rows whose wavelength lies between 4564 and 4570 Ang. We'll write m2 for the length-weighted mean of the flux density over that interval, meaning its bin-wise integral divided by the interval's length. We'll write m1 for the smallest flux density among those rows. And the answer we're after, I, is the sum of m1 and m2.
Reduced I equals 4.20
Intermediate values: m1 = 2.03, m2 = 2.17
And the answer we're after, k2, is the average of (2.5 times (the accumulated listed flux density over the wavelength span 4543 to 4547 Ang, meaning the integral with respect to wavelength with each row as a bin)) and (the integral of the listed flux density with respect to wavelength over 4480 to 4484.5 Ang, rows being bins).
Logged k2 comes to 14.9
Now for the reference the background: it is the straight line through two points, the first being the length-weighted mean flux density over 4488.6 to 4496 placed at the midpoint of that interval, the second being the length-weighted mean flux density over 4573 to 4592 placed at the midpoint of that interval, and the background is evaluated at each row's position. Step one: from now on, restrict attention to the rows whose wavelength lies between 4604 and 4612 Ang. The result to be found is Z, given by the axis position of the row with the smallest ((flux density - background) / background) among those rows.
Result 4604.27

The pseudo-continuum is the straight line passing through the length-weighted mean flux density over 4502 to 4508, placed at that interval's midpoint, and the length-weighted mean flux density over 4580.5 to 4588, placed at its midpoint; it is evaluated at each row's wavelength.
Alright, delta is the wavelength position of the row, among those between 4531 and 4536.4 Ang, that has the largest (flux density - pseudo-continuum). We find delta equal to 4532.74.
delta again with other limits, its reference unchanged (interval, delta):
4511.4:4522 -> 4511.91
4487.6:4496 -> 4492.21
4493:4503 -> 4502.57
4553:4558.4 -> 4555.76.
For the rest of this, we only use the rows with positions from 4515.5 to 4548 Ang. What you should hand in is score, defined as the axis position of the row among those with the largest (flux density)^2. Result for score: 4540.05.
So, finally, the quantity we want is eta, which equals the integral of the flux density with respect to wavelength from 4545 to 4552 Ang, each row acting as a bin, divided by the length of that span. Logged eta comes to 2.05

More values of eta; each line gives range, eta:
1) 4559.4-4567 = 2.27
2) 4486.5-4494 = 2.11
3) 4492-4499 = 1.97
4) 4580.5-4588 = 2.17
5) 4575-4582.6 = 2.06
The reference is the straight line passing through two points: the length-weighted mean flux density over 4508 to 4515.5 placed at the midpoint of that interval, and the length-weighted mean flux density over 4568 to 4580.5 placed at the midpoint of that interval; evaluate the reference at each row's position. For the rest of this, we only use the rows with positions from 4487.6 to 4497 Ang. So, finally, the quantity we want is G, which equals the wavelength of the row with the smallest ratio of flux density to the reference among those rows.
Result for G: 4496.35 Ang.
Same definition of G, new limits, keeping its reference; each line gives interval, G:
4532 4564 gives 4541.09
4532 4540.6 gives 4533.78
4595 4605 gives 4600.03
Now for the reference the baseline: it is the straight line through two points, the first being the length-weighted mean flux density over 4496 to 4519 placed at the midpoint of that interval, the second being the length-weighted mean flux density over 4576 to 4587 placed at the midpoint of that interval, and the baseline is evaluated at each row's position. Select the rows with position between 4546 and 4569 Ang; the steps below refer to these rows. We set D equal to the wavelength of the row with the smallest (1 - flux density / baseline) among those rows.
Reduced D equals 4564.16 Ang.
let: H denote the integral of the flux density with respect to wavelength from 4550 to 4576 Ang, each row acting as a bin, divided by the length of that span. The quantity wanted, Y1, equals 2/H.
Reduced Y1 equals 0.94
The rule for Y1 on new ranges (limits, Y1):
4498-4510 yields 0.87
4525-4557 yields 0.99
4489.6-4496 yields 0.97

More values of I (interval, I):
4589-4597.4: 4.04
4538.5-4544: 3.99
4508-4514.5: 4.22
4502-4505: 4.68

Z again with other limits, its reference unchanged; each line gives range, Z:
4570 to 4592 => 4570.47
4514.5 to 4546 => 4527.52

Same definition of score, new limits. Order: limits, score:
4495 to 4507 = 4504.64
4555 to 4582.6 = 4564.16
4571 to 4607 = 4586.28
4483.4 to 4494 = 4492.21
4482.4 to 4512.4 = 4504.64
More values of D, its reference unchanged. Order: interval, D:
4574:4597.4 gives 4586.28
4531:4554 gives 4552.61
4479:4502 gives 4500.50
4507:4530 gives 4508.79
